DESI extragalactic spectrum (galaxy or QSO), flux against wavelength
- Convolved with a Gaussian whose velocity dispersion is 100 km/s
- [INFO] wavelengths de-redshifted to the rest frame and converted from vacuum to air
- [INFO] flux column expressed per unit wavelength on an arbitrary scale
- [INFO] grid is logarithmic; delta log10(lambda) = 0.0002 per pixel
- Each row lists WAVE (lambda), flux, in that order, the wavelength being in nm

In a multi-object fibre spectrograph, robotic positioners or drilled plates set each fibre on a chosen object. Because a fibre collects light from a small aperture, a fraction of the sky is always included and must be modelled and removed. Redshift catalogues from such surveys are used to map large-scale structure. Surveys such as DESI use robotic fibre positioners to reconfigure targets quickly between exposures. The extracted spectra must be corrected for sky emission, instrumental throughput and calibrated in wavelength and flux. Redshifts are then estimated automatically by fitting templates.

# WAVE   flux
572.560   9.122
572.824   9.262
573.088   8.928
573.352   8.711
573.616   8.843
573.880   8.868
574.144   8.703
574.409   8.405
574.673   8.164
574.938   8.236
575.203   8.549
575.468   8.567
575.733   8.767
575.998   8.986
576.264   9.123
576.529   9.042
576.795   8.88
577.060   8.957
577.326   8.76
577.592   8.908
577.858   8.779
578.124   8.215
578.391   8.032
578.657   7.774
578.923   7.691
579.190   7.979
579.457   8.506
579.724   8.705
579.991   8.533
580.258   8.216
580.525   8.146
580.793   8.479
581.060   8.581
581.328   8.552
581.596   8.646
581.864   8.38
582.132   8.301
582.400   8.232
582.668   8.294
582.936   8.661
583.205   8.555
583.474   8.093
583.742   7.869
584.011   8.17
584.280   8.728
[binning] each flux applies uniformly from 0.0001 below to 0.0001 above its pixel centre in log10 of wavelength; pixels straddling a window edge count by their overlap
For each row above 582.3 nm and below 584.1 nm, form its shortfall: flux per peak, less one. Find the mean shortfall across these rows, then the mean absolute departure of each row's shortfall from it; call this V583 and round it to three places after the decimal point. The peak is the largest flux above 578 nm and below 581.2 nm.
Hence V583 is 0.023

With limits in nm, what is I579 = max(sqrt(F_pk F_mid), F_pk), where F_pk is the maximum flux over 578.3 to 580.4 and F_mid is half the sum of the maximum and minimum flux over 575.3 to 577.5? 8.77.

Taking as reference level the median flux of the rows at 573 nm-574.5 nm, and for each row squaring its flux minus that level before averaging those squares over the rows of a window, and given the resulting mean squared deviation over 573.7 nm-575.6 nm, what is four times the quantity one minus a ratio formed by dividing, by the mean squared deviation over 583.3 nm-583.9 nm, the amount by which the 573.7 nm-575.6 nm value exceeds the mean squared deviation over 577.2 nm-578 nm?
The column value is 3.2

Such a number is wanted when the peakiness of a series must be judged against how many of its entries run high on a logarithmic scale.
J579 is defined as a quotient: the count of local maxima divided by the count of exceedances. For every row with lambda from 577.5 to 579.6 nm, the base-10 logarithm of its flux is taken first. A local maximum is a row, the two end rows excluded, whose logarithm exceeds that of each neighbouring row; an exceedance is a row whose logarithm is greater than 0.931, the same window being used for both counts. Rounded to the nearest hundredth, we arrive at 0.00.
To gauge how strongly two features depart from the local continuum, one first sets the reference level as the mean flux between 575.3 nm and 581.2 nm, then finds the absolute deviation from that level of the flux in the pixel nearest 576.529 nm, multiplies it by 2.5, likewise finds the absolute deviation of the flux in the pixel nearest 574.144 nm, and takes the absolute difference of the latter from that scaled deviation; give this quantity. 1.1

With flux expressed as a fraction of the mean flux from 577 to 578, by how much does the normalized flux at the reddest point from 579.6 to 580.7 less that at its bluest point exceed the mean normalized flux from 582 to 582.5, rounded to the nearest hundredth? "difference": -1.00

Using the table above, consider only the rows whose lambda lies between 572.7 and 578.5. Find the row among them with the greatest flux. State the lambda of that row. 572.824 nm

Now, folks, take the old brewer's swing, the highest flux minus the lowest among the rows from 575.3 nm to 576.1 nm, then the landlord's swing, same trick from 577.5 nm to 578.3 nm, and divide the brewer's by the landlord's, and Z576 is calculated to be 0.60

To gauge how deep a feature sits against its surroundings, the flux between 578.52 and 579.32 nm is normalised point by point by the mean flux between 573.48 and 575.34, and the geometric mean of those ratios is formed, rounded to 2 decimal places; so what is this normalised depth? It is 0.92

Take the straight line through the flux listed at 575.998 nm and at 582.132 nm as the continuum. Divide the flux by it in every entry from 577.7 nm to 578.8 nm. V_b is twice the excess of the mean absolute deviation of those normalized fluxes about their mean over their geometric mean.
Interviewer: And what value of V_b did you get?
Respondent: -1.81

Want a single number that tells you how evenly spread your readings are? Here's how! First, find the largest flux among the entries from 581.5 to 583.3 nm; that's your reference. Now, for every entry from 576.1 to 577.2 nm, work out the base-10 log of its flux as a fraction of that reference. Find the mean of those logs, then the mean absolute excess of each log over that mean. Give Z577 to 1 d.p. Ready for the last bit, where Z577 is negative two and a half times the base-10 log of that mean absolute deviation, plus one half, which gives 6.5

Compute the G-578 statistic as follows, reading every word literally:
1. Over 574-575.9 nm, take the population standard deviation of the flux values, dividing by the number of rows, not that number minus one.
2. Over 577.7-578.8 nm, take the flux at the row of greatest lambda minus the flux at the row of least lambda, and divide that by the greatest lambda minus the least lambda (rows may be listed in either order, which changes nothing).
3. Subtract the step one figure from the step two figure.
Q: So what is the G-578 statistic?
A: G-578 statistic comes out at -1.5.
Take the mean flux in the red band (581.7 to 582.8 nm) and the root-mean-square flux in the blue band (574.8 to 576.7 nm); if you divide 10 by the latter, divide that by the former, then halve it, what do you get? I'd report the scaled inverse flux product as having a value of 0.069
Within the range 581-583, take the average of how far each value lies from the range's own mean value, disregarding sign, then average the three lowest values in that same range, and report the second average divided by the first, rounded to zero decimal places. 54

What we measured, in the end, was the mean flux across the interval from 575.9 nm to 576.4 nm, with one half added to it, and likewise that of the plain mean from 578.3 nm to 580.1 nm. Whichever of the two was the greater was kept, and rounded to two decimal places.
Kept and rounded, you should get 9.55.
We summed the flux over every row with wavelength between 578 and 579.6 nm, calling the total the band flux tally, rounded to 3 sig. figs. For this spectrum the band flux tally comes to 48.2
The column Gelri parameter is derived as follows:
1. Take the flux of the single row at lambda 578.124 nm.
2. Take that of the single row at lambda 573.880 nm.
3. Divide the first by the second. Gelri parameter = 0.93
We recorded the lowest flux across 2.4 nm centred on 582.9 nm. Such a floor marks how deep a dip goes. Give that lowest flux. 7.869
